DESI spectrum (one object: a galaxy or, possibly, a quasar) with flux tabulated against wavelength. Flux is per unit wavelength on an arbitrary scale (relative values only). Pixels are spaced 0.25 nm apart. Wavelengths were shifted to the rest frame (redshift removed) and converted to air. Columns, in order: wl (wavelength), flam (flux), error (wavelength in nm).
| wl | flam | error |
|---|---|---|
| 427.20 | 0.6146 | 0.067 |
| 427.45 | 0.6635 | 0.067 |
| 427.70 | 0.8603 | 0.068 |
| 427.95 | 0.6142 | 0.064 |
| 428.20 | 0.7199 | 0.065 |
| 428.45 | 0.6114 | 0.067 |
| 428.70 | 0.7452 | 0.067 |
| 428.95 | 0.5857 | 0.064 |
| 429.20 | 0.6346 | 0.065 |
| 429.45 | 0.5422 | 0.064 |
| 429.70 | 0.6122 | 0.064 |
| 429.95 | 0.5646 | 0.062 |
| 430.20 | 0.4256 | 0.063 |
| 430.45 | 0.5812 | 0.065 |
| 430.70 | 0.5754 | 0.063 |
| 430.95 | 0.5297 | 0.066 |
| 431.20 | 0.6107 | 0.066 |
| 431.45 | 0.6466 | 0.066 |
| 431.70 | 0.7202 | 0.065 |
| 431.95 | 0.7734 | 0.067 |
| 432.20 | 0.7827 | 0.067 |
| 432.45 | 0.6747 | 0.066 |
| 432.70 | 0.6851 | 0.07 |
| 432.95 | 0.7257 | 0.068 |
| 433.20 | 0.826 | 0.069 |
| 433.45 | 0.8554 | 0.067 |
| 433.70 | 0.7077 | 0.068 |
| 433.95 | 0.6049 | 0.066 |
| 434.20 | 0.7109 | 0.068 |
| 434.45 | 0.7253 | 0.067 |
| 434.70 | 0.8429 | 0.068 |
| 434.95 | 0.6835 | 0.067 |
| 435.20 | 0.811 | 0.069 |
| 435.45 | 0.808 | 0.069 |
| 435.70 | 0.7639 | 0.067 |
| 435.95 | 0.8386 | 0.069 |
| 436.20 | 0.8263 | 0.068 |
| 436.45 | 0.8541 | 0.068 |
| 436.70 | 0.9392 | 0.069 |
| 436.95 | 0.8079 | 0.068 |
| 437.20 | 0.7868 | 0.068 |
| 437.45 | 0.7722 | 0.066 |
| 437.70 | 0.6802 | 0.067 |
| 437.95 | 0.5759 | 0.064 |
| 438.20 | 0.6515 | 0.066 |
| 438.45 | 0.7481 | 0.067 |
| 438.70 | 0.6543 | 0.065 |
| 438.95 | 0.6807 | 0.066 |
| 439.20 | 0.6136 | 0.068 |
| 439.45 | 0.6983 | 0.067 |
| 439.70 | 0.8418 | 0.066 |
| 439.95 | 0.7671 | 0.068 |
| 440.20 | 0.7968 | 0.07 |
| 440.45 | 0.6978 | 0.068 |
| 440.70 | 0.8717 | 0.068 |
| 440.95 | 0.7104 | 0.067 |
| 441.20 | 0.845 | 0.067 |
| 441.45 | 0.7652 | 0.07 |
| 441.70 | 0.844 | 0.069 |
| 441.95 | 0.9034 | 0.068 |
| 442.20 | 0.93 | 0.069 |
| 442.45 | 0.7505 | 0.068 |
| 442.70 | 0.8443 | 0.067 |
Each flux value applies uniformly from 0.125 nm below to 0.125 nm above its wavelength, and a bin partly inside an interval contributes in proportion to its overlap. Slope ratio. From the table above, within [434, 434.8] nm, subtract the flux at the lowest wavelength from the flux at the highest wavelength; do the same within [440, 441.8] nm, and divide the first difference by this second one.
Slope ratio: 2.8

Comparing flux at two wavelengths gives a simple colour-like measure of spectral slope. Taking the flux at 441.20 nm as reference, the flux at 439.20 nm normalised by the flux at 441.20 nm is 0.7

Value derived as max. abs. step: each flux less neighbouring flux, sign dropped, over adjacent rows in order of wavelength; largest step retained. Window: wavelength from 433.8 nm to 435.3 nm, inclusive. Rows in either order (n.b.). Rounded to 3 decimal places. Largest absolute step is 0.159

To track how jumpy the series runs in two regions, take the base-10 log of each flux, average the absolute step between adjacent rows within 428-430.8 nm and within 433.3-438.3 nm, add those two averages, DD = 0.116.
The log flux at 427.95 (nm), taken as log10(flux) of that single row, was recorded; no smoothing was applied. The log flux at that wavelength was -0.21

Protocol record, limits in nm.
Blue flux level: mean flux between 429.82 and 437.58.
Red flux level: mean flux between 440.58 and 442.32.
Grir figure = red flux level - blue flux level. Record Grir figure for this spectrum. 0.11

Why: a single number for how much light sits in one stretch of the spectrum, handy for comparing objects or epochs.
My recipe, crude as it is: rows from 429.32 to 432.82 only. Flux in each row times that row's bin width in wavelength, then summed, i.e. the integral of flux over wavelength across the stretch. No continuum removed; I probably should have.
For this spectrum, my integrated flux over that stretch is 2.18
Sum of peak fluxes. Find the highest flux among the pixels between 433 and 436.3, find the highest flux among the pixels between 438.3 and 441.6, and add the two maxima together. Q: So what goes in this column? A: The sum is 1.73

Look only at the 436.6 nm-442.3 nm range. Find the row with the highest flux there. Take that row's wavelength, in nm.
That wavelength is 436.70 nm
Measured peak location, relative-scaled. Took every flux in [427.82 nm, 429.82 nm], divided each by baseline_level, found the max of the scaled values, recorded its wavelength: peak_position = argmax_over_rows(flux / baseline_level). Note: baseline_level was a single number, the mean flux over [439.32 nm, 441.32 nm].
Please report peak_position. 428.70 nm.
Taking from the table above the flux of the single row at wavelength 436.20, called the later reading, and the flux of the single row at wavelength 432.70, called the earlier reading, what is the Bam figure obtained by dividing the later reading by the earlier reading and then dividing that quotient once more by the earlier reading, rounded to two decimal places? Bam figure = 1.76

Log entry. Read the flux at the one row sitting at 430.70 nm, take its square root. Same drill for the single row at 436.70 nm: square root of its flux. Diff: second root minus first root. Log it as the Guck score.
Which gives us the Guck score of 0.21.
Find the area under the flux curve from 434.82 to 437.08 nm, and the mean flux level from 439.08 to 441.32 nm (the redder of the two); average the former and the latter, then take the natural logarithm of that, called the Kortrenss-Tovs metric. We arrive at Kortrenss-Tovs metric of 0.26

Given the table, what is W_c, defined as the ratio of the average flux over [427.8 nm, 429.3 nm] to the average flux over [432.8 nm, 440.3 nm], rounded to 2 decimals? 0.87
